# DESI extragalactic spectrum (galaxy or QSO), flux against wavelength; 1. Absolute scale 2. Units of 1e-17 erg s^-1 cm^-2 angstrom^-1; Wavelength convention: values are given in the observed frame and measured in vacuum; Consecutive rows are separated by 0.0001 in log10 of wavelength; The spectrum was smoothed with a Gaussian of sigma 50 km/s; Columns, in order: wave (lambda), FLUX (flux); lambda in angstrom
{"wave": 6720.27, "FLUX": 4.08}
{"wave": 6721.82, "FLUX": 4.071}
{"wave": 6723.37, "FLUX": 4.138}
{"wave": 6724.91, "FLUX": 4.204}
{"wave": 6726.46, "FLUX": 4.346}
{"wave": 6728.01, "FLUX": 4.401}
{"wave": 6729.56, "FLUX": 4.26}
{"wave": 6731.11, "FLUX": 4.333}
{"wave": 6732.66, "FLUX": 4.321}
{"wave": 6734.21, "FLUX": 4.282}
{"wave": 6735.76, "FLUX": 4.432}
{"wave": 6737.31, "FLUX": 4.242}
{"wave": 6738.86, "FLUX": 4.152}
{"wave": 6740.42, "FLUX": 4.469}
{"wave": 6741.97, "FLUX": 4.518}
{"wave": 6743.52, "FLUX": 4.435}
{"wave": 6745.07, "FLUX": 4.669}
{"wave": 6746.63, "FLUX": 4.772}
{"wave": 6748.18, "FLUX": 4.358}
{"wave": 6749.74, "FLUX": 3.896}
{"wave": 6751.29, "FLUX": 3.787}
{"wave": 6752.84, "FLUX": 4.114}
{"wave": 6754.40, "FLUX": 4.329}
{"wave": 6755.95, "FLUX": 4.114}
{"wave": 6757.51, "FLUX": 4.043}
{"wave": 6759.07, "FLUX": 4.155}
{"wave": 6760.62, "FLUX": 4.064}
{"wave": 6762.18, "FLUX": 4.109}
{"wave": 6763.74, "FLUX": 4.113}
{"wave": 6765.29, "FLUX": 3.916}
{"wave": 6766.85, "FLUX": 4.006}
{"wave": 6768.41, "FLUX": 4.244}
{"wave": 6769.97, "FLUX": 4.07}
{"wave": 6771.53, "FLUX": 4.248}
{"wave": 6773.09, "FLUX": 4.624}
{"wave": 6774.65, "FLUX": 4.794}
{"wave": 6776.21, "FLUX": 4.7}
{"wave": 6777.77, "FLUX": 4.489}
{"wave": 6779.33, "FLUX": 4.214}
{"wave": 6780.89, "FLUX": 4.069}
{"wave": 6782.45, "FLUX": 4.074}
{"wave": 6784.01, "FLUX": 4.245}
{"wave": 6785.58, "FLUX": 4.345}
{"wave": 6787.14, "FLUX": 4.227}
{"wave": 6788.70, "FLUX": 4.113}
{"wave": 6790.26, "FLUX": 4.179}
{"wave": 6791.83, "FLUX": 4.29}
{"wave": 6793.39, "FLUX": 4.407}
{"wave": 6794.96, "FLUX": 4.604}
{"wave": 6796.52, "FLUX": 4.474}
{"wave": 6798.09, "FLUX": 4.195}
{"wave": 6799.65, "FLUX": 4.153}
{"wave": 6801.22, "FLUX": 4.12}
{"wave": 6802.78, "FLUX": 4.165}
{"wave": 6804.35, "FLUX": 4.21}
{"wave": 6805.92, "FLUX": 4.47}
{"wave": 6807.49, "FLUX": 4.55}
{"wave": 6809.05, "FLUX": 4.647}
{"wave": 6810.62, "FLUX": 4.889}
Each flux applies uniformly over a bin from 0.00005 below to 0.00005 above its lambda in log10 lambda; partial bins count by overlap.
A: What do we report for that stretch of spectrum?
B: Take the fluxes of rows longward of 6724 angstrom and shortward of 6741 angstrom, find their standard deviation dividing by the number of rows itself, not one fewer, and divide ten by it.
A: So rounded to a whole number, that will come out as 108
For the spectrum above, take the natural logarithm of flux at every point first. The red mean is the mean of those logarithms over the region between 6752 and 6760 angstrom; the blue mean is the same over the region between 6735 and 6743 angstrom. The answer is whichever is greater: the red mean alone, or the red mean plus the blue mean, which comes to 2.90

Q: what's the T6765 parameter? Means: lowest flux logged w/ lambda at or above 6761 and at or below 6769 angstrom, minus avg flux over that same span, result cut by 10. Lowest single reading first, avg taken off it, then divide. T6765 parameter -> -0.016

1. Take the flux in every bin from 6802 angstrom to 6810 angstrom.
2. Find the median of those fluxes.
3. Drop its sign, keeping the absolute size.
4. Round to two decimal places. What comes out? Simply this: 4.47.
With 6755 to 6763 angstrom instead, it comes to 4.11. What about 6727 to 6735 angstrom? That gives 4.32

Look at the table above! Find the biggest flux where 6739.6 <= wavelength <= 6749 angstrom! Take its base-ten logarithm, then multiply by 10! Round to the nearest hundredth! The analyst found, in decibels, 6.79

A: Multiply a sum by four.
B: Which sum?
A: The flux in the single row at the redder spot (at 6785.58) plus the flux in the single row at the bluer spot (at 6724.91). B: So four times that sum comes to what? 34.2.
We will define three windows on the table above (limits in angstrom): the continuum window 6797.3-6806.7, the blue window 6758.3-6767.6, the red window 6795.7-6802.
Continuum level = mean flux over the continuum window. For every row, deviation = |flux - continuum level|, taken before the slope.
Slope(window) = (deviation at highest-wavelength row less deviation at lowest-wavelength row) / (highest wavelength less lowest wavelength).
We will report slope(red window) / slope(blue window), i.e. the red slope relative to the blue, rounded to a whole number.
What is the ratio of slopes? -2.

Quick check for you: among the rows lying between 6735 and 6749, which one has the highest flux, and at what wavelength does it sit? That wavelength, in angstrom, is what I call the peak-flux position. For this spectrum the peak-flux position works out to 6746.63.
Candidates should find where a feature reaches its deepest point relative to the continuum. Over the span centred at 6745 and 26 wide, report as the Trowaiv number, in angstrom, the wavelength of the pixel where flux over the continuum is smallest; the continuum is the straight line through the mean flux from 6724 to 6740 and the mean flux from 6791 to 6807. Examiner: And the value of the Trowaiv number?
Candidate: 6751.29 angstrom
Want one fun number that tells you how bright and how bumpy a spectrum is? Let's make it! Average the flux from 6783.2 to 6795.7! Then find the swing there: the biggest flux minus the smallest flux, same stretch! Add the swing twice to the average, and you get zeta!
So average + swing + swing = 5.28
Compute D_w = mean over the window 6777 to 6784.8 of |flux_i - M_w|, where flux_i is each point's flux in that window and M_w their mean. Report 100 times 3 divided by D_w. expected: 2520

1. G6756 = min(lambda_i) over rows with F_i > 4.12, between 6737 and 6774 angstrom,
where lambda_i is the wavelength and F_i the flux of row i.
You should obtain 6737.31 angstrom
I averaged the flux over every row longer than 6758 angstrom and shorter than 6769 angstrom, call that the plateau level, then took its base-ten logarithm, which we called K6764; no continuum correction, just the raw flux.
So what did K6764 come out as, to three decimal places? 0.611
